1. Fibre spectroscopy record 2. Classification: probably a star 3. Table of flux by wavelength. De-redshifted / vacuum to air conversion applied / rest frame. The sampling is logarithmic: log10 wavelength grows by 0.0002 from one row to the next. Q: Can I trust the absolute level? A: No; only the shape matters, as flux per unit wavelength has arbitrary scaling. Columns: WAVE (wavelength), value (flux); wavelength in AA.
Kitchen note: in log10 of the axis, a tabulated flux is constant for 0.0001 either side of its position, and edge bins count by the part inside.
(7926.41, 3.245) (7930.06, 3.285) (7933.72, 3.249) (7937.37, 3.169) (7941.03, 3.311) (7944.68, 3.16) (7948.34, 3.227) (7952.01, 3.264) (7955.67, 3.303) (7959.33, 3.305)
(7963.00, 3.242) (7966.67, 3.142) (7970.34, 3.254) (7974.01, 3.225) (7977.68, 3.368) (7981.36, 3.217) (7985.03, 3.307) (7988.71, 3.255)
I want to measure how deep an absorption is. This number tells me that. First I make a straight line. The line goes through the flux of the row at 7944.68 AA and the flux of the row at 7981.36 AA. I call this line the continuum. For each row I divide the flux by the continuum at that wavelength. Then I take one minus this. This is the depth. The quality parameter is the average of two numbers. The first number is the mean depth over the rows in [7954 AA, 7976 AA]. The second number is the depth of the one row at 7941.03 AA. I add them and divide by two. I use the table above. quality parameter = -0.033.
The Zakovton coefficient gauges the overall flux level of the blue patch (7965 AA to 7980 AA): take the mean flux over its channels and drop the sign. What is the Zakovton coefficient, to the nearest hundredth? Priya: 3.25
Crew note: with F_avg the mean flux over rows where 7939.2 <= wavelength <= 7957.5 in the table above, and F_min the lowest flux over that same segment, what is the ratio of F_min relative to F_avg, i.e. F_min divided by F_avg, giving 0.971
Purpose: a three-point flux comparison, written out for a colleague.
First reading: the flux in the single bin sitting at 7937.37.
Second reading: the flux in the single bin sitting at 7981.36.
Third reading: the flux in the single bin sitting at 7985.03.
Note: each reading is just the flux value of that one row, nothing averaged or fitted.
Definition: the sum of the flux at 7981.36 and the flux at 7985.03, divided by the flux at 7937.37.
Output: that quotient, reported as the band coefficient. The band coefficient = 2.06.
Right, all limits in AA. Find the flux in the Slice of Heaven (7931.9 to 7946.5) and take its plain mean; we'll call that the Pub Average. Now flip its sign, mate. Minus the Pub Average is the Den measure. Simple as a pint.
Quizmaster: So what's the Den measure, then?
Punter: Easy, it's -3.22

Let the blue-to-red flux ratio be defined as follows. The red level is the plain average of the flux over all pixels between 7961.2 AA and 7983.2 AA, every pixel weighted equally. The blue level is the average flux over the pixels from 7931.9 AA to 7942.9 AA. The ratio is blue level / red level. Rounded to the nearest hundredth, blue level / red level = 1.00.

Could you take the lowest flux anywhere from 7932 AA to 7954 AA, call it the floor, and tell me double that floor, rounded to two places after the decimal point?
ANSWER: 6.32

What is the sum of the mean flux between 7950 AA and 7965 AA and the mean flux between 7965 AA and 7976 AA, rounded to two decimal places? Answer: 6.49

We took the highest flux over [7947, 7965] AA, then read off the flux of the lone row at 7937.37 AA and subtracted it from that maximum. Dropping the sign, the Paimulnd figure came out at 0.14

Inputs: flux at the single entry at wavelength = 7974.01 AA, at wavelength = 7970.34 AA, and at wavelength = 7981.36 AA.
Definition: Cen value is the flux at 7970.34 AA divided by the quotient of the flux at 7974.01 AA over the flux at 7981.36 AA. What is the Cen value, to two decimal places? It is 3.25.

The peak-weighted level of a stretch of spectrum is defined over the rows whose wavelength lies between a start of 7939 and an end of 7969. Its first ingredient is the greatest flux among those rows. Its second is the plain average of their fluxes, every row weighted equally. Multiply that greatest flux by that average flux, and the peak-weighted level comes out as 10.7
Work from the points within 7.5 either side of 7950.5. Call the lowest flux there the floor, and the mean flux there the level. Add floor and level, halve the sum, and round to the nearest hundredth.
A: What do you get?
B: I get 3.20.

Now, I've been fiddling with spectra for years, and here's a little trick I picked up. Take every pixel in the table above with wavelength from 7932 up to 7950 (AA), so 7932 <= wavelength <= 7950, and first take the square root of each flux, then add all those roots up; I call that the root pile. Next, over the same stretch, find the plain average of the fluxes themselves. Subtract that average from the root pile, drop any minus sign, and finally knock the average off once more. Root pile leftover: 2.53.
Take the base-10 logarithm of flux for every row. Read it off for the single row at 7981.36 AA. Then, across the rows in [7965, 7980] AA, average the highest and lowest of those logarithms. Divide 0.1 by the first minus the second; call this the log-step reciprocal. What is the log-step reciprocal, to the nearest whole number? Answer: -21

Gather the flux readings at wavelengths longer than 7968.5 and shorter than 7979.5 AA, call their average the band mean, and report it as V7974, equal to 3.28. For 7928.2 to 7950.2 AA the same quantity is 3.23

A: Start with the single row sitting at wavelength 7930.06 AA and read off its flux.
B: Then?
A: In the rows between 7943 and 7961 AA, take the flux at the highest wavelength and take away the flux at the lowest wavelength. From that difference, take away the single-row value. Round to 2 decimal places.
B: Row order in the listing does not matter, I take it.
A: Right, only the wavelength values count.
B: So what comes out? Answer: -3.14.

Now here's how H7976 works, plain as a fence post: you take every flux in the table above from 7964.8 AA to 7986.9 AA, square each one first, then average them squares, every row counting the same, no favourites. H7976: 10.6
